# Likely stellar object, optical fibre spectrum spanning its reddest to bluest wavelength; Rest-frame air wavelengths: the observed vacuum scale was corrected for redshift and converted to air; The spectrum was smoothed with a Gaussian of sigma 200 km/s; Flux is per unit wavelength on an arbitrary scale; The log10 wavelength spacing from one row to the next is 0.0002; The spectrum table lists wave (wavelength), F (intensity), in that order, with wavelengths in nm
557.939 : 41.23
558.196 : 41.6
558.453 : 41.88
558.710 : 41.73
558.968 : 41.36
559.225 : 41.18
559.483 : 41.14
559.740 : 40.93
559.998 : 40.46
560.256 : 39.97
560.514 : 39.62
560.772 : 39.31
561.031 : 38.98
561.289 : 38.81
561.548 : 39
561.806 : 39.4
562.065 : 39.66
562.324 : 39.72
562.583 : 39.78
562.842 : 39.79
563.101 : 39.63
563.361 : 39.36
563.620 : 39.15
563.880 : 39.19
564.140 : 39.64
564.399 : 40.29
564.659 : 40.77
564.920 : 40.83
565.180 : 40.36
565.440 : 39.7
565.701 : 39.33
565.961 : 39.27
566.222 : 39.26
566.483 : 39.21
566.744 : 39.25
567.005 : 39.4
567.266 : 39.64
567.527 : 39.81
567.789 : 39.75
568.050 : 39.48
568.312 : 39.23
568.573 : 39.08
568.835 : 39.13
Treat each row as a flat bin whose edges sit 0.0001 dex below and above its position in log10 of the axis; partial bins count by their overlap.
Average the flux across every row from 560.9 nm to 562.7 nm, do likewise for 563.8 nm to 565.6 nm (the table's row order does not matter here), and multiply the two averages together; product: 1578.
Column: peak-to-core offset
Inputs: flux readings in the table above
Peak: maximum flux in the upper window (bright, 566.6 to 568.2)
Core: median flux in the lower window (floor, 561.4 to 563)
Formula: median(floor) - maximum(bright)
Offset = -0.1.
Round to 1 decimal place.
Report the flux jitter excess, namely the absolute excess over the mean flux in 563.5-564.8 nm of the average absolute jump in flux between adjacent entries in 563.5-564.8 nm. 39.4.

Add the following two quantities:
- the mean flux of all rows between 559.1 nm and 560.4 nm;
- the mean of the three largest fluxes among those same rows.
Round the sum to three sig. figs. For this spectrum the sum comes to 81.8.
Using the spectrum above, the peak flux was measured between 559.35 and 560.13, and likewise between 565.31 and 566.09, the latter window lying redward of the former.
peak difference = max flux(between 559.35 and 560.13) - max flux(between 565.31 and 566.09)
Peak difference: 1.4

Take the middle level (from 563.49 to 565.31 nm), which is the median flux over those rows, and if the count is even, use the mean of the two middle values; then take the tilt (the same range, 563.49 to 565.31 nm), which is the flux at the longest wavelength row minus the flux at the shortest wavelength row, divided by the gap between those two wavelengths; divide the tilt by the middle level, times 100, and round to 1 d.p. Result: 1.9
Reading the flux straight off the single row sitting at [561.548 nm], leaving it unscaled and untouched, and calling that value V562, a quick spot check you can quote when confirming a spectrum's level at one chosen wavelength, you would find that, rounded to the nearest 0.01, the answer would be 39.00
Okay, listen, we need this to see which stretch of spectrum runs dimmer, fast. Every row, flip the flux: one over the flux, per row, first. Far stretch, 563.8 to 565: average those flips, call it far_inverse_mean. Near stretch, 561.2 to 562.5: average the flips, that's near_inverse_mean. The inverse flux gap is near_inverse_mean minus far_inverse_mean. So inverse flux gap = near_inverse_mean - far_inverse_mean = 0.0005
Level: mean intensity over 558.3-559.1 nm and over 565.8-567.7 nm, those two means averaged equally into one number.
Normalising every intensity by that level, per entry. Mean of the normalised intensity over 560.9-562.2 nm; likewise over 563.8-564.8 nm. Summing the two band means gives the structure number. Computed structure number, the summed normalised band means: 1.95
